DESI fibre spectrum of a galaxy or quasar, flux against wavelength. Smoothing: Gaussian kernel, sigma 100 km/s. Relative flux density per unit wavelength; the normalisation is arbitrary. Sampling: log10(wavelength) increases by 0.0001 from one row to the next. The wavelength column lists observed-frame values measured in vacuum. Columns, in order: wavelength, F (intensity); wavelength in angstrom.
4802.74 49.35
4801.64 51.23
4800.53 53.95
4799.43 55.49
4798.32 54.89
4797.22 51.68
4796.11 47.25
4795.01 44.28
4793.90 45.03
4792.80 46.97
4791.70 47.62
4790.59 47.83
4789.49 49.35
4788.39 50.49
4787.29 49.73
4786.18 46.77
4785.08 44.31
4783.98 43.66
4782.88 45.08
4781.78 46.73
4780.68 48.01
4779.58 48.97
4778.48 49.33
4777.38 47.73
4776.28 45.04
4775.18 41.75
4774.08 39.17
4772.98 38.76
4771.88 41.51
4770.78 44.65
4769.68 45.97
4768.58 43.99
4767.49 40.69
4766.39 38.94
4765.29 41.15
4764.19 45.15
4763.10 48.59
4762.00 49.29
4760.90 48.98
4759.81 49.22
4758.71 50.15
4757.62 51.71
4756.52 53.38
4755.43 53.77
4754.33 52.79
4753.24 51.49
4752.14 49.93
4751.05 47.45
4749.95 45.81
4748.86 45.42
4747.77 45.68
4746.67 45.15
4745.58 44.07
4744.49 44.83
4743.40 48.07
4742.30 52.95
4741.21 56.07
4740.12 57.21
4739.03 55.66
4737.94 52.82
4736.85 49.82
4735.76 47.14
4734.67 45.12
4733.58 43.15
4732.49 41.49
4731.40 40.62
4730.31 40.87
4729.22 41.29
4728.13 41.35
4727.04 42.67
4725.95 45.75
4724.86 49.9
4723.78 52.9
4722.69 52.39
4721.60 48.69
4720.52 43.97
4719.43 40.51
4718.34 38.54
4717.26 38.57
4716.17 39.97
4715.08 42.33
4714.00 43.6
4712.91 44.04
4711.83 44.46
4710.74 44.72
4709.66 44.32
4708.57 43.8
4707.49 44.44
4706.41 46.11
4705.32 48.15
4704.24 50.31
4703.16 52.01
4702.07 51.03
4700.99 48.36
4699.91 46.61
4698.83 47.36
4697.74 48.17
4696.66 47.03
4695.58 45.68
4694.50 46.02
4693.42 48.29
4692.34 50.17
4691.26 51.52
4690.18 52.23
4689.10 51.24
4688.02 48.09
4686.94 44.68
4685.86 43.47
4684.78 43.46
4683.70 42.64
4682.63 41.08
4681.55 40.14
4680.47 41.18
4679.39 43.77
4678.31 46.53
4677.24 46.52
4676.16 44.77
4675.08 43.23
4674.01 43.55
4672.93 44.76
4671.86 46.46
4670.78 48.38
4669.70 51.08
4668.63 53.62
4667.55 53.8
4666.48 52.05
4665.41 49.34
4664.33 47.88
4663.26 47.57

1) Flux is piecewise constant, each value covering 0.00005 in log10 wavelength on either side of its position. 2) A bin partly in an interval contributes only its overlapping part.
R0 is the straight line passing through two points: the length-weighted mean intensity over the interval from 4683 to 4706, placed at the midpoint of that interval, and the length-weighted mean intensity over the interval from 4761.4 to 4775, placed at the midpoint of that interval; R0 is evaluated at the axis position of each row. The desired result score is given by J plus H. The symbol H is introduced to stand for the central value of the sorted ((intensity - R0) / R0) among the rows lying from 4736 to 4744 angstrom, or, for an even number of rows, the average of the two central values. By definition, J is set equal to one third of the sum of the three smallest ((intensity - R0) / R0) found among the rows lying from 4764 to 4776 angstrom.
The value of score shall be 0.09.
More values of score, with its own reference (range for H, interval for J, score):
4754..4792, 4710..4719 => -0.04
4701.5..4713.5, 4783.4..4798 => 0.01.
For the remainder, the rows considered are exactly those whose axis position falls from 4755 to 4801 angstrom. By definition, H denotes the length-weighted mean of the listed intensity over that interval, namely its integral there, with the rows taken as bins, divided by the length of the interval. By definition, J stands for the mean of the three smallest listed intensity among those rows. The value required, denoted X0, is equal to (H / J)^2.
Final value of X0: 1.46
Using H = 47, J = 39.0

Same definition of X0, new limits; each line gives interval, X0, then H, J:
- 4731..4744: 1.39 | 49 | 41.8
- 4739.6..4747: 1.25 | 50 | 44.7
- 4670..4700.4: 1.27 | 46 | 40.8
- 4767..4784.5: 1.26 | 44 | 39.5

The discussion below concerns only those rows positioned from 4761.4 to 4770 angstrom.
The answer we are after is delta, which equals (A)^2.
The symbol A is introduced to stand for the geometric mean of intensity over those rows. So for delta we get 1943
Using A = 44.1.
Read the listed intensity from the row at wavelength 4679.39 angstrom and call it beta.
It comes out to 43.77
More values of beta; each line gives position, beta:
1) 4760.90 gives 48.98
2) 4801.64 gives 51.23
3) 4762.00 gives 49.29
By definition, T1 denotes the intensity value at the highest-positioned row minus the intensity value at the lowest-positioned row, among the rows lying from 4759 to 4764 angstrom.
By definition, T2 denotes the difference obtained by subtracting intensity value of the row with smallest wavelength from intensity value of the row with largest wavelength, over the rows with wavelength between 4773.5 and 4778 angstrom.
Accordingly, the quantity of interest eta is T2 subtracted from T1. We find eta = -9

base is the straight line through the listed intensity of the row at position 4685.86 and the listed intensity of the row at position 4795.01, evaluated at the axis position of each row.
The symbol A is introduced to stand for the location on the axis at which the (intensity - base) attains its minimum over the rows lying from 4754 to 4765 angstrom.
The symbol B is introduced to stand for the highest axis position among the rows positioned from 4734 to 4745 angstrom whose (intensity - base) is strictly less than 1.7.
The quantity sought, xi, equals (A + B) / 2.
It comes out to 4754.3 angstrom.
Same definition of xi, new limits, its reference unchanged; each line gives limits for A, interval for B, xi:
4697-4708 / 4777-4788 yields 4746.3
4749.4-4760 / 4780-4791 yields 4767.5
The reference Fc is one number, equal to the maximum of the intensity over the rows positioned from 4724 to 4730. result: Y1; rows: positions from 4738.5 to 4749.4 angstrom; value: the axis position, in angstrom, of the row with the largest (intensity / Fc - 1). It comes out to 4740.12 angstrom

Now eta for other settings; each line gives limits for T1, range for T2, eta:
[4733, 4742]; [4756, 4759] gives 16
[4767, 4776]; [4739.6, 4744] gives 10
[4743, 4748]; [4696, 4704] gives -7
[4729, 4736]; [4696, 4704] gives 1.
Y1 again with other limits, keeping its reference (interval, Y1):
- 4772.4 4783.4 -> 4778.48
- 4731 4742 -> 4740.12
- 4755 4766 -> 4755.43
